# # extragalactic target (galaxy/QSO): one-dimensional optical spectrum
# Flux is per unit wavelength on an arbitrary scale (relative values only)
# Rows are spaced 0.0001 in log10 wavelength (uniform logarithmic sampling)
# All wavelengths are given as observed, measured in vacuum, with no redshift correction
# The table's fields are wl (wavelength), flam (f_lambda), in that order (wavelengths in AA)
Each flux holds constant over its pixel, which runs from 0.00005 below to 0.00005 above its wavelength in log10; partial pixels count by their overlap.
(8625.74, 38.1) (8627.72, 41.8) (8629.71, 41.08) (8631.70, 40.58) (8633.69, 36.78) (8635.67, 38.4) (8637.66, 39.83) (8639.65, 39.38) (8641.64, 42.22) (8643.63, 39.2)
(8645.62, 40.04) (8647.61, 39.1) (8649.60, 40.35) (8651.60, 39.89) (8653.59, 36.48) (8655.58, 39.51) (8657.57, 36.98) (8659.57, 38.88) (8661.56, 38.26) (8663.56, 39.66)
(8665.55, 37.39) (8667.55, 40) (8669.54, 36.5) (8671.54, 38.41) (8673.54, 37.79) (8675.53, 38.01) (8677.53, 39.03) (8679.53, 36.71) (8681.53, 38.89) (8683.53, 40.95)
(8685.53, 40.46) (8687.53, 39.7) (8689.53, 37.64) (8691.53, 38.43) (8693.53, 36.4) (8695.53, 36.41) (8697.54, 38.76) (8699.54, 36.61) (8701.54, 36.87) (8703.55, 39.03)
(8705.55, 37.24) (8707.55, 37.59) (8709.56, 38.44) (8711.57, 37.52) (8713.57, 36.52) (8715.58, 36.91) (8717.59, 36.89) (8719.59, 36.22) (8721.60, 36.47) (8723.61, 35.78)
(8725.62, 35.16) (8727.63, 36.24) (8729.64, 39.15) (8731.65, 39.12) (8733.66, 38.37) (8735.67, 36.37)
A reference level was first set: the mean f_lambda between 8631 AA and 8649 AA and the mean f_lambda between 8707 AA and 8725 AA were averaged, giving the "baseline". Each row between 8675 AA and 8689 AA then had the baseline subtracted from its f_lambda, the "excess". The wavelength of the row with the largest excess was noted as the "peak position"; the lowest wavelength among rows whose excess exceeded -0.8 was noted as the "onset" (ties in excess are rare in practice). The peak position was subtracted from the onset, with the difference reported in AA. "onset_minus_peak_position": -8.0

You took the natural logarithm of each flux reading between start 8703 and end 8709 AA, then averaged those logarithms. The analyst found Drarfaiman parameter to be 3.64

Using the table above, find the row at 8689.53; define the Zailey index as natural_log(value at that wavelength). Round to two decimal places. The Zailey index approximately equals 3.63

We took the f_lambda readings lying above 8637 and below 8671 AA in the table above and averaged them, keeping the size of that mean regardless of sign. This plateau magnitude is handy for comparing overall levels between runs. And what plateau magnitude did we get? 39.0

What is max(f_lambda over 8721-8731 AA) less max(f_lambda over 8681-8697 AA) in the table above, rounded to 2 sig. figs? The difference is -1.8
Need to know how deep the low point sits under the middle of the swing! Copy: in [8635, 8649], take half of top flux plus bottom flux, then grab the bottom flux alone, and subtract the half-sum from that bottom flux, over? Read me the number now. -1.91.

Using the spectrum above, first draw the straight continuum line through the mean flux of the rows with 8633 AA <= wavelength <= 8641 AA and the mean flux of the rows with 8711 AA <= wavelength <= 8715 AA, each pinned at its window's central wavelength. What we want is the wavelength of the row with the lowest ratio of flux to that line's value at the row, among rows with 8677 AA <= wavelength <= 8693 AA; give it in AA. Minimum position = 8679.53 AA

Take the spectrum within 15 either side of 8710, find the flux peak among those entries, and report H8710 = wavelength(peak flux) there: 8703.55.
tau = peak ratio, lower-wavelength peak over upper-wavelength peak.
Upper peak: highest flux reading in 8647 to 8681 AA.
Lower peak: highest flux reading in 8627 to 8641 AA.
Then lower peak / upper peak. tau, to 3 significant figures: 1.04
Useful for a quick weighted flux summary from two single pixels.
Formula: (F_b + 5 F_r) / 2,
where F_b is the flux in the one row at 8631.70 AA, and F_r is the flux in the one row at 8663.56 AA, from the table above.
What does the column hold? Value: 119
